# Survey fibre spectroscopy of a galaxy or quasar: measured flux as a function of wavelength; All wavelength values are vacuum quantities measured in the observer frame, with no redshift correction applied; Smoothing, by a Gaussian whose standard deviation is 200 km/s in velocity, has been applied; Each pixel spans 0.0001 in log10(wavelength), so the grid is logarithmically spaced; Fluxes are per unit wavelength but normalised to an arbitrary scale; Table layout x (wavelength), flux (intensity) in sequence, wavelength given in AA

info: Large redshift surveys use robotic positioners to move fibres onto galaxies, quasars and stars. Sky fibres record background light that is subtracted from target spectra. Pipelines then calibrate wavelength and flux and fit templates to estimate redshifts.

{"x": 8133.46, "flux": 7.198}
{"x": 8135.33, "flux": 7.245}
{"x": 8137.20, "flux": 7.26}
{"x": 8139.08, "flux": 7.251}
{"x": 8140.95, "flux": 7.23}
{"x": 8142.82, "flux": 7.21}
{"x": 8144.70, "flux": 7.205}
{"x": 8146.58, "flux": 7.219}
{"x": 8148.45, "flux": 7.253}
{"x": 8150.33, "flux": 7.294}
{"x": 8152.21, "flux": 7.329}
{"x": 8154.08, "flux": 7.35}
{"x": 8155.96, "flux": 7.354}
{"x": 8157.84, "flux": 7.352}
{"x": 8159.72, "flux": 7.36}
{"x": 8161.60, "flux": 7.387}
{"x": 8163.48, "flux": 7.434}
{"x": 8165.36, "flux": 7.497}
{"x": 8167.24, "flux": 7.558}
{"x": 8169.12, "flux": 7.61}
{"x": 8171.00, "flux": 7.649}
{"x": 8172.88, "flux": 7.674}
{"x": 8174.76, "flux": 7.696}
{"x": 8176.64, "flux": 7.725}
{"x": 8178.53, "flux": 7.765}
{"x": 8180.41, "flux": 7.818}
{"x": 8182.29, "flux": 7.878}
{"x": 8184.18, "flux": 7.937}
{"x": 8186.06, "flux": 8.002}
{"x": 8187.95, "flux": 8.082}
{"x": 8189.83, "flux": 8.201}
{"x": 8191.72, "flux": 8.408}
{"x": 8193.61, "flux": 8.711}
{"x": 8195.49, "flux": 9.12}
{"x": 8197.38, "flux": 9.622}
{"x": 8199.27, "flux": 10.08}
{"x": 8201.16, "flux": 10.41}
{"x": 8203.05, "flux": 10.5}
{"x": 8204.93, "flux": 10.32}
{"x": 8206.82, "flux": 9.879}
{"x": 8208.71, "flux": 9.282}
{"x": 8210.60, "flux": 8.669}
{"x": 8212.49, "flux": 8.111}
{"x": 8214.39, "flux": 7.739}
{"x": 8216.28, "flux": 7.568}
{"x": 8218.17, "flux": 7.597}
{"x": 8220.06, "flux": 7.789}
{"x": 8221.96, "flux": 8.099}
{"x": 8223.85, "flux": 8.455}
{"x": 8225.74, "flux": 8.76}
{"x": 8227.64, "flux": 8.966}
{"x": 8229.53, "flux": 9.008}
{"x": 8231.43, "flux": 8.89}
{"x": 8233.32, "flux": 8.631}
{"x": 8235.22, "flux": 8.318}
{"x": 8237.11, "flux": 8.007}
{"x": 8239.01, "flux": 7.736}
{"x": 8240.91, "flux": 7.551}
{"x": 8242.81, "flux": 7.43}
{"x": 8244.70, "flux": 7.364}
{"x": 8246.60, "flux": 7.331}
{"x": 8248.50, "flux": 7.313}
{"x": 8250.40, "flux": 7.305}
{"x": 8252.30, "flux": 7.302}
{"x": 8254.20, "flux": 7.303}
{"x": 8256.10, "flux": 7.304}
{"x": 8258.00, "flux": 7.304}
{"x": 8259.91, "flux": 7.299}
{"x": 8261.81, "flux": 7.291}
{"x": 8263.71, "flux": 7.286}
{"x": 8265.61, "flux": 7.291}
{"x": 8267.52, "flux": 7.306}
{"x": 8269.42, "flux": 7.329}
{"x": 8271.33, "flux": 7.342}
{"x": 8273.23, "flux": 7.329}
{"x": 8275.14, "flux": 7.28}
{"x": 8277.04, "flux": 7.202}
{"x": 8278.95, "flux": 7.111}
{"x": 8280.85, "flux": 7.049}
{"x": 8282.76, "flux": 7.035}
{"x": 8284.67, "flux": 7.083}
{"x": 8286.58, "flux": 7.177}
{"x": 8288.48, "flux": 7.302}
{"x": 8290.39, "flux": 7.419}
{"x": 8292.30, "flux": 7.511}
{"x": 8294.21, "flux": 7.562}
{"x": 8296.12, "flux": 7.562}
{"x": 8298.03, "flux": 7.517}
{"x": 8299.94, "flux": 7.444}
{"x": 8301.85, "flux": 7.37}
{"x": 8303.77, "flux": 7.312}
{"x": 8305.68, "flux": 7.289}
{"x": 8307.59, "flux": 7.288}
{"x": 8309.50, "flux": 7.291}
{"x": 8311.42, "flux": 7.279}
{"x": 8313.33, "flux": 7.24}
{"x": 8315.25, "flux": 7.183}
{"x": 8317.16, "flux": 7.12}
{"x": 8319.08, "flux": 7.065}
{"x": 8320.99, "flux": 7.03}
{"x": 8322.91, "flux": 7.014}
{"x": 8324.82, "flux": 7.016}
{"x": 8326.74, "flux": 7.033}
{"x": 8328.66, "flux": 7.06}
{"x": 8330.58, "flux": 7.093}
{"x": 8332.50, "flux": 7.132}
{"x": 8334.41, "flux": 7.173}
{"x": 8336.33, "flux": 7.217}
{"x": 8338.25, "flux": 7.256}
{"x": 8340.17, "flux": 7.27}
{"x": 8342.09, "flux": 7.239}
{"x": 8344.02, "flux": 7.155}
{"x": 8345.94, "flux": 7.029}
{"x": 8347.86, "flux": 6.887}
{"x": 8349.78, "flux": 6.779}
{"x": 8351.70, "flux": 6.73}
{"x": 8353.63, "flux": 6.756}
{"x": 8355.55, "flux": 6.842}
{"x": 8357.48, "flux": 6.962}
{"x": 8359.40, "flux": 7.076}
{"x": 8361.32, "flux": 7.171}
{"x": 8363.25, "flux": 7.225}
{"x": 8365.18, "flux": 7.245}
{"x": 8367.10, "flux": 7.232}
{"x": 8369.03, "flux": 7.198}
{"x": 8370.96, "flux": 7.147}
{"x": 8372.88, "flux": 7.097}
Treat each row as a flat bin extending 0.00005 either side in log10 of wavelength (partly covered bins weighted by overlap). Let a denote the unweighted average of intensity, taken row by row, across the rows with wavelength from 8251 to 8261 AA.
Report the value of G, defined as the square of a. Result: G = 53.3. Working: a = 7.30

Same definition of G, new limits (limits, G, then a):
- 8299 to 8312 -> 53.7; 7.32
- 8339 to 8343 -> 52.6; 7.25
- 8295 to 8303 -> 55.8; 7.47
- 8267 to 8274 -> 53.7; 7.33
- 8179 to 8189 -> 63.1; 7.94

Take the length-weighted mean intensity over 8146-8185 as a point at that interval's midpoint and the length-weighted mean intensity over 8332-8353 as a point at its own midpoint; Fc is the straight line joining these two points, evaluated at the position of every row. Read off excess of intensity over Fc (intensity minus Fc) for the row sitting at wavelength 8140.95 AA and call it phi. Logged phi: -0.4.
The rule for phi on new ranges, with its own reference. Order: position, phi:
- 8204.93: 2.9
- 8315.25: 0.0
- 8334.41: 0.1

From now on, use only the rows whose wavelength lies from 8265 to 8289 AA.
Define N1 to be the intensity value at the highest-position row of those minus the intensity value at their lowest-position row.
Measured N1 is 0.01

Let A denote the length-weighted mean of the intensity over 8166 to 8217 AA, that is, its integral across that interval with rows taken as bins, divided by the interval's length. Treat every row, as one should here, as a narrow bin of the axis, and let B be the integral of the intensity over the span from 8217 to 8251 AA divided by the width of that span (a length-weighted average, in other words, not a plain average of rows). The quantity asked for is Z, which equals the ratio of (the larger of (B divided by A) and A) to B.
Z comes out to 1.06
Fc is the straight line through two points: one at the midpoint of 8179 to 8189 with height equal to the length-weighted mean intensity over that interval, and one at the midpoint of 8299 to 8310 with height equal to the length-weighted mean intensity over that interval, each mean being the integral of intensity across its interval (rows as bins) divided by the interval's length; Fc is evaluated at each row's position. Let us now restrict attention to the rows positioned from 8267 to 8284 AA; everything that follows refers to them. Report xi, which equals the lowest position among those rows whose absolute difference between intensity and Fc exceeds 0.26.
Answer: 8277.04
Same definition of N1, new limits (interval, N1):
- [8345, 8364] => 0.20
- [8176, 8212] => 0.94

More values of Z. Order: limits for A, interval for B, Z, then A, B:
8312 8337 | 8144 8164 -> 0.97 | 7.1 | 7.32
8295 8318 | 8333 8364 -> 1.04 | 7.3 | 7.05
